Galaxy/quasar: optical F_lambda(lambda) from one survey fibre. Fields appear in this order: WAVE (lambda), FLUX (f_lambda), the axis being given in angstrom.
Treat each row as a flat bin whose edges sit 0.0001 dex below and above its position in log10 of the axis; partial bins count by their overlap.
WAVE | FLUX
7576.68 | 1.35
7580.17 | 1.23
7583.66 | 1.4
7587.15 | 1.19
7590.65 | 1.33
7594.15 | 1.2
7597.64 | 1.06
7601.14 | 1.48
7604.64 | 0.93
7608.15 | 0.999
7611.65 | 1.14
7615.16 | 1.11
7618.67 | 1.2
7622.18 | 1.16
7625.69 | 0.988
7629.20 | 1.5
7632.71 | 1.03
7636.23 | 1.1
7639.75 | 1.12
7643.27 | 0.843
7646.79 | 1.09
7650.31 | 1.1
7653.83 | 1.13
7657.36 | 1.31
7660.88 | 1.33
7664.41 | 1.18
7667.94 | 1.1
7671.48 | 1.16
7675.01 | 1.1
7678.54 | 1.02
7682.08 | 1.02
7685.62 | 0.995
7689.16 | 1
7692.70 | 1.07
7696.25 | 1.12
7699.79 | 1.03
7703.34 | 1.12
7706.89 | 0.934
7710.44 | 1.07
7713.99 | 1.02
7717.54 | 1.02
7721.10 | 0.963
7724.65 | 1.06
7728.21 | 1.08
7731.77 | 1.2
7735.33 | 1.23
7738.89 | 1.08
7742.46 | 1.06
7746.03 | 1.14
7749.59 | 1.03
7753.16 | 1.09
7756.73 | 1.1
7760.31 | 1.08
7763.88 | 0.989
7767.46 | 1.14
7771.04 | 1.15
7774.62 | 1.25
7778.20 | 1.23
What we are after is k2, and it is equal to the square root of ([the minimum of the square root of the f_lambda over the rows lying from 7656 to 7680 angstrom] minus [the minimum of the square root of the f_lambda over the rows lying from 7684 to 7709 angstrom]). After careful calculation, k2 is 0.21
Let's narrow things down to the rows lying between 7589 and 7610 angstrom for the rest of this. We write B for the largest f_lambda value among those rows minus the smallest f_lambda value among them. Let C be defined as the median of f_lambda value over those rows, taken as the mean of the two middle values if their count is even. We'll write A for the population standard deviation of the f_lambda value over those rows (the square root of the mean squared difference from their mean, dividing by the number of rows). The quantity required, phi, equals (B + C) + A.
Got 1.87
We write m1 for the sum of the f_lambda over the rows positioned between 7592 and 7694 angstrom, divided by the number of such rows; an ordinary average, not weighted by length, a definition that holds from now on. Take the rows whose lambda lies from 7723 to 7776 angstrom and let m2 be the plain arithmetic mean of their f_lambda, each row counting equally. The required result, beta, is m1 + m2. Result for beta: 2.23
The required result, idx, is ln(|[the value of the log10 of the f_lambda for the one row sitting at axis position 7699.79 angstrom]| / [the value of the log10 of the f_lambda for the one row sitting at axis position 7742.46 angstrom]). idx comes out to -0.68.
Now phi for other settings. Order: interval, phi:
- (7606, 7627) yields 1.42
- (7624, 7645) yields 1.92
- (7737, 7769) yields 1.28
